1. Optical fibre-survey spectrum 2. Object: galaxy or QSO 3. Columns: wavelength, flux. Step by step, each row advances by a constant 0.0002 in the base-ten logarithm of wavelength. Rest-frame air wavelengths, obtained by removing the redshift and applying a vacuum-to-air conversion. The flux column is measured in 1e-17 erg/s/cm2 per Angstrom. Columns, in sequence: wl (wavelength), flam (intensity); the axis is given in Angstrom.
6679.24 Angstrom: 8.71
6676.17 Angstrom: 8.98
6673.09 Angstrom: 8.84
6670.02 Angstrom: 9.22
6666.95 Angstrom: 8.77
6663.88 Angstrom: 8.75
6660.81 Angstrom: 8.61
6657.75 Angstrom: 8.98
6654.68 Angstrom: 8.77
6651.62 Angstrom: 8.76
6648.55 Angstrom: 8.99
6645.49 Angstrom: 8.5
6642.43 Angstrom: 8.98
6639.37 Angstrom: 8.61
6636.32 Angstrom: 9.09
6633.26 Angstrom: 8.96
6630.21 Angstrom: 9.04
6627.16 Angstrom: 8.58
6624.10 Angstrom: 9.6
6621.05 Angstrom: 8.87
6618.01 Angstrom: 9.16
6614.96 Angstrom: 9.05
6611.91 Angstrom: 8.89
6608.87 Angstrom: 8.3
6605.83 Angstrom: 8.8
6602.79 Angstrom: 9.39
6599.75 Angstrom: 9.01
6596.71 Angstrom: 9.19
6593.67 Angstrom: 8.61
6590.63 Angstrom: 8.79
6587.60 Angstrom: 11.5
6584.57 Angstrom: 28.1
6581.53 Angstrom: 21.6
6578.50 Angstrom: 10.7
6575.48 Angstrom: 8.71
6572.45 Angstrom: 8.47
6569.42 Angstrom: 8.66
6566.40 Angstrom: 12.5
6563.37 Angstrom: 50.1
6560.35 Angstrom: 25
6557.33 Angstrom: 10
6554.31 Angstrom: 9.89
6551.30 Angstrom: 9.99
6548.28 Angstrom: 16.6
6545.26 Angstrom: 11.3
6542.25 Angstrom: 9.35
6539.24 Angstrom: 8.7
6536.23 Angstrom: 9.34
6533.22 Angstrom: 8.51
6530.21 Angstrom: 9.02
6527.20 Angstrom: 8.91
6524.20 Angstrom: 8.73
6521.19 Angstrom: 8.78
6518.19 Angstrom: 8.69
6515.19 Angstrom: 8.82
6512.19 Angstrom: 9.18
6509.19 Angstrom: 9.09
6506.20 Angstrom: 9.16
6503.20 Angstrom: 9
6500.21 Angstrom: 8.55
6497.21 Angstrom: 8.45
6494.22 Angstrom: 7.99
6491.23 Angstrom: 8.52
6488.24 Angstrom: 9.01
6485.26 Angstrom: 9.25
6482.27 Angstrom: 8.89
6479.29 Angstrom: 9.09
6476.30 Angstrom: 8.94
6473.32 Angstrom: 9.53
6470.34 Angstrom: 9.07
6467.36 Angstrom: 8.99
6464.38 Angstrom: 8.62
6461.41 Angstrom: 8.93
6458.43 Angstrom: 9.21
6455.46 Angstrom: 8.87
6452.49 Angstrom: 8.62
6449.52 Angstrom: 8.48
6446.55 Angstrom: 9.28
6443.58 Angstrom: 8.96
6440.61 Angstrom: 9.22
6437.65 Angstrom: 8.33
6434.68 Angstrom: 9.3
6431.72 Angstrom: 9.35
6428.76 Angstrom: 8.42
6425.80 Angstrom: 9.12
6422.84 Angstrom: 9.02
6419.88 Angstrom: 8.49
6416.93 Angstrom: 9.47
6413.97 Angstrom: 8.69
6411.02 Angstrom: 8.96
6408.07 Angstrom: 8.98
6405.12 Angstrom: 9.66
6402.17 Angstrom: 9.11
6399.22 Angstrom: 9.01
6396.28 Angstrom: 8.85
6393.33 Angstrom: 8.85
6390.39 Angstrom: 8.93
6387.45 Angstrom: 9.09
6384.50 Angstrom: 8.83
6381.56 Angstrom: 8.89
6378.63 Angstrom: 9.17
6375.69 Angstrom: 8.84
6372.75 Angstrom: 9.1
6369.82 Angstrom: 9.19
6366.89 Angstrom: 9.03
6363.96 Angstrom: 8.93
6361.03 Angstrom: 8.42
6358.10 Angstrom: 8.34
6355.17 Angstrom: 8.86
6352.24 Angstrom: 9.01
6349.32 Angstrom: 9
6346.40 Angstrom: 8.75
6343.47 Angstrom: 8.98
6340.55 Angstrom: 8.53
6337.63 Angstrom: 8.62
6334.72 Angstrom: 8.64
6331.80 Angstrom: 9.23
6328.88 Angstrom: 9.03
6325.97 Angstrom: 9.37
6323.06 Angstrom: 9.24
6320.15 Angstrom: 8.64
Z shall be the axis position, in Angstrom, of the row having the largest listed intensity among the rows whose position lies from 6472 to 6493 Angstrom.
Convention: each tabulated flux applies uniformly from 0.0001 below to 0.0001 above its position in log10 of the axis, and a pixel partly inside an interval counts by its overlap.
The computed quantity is 6473.32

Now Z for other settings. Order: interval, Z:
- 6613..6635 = 6624.10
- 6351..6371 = 6369.82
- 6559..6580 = 6563.37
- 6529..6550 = 6548.28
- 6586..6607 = 6587.60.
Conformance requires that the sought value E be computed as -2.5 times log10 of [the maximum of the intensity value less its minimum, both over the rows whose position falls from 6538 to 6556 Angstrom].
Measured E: -2.2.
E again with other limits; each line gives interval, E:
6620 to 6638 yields 0.0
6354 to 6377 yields 0.2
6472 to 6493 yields 0.0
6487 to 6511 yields -0.2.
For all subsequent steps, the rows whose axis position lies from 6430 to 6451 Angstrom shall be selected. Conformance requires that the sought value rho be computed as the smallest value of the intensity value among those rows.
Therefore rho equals 8.33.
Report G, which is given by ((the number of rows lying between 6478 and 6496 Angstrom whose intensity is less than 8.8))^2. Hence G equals 4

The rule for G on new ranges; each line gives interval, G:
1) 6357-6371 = 4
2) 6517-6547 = 25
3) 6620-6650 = 9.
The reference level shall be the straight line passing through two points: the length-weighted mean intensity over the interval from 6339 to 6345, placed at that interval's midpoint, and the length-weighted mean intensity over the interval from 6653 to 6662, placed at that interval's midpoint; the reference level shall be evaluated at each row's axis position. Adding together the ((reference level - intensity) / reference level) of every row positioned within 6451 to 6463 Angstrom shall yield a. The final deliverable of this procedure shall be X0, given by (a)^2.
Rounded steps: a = -0.07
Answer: 0.004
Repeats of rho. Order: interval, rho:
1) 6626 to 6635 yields 8.58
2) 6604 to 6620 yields 8.3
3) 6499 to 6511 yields 8.55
